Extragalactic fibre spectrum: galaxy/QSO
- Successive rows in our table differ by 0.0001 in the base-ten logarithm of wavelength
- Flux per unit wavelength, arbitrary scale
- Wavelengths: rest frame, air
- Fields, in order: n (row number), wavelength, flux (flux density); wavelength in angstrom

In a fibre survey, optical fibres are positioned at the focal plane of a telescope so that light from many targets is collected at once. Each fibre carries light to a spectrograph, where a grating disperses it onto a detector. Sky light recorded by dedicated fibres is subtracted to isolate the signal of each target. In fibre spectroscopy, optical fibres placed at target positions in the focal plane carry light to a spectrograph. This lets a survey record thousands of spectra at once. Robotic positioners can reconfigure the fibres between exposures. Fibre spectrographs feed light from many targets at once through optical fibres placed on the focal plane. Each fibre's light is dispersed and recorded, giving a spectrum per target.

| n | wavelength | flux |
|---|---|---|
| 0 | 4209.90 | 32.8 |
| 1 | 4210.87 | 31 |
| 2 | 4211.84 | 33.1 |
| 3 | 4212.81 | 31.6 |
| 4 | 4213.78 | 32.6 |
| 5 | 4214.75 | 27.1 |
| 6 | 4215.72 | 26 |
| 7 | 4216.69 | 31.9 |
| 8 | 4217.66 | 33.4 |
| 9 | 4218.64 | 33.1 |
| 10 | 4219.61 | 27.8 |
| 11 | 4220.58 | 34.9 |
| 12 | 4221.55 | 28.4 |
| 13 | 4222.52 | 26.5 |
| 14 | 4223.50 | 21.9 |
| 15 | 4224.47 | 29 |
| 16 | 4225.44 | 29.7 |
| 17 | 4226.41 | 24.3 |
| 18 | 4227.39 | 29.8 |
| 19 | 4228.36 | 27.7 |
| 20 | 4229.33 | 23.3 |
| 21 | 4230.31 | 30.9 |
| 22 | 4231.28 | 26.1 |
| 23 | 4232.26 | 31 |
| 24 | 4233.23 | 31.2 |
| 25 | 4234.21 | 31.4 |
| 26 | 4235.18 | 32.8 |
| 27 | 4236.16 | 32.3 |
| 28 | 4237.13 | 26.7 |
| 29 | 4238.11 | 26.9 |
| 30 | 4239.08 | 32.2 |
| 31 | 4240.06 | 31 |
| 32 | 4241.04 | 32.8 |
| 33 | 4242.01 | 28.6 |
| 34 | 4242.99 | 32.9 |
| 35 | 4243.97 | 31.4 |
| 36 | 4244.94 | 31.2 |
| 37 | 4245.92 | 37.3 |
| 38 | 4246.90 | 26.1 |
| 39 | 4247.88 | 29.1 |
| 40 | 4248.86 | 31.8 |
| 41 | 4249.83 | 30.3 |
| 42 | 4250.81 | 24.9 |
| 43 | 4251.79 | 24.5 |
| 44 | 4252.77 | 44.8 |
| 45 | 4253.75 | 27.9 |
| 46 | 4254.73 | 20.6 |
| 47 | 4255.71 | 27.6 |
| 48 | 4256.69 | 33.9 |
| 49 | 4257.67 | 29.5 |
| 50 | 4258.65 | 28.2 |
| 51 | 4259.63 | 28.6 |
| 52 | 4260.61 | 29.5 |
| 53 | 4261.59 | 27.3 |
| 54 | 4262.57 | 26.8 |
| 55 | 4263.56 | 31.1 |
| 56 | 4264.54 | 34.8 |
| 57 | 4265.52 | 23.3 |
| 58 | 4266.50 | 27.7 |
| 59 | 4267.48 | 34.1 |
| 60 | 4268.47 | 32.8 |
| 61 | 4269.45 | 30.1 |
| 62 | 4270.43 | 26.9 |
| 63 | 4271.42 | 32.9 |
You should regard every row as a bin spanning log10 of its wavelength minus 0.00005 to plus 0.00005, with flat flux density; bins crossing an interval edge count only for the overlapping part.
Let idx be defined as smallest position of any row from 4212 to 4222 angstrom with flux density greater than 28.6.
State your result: 4212.81 angstrom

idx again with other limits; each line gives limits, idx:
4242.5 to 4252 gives 4242.99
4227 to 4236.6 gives 4227.39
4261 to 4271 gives 4263.56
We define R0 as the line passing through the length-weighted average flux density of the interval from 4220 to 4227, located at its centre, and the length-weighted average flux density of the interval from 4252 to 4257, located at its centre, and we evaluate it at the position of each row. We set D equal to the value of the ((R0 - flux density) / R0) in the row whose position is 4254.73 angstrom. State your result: 0.32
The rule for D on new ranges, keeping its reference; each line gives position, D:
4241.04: -0.12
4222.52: 0.05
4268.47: -0.04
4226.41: 0.13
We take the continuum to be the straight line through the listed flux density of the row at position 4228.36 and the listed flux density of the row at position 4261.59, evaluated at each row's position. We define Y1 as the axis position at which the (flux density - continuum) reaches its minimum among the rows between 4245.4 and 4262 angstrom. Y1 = 4254.73 angstrom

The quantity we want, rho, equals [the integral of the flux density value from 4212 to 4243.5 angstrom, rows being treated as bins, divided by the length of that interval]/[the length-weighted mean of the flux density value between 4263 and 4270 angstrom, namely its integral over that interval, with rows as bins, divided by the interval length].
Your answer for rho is 0.97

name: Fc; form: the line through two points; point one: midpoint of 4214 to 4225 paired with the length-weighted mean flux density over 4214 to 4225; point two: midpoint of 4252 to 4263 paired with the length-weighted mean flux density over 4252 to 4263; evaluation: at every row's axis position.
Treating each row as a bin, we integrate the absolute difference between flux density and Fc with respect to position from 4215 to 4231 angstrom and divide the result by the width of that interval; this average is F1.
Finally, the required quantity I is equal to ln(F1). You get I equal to 1.08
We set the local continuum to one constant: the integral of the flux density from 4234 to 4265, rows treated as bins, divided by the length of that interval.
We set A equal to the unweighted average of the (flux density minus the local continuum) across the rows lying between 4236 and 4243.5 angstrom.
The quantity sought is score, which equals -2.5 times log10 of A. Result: 1.3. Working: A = 0.3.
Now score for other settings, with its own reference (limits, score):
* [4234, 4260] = 3.0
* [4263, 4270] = 0.9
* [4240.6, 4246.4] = -0.9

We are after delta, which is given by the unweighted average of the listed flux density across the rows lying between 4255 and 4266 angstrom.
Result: 29.1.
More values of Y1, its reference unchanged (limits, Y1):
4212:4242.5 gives 4223.50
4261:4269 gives 4265.52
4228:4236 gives 4229.33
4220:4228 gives 4223.50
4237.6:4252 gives 4251.79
